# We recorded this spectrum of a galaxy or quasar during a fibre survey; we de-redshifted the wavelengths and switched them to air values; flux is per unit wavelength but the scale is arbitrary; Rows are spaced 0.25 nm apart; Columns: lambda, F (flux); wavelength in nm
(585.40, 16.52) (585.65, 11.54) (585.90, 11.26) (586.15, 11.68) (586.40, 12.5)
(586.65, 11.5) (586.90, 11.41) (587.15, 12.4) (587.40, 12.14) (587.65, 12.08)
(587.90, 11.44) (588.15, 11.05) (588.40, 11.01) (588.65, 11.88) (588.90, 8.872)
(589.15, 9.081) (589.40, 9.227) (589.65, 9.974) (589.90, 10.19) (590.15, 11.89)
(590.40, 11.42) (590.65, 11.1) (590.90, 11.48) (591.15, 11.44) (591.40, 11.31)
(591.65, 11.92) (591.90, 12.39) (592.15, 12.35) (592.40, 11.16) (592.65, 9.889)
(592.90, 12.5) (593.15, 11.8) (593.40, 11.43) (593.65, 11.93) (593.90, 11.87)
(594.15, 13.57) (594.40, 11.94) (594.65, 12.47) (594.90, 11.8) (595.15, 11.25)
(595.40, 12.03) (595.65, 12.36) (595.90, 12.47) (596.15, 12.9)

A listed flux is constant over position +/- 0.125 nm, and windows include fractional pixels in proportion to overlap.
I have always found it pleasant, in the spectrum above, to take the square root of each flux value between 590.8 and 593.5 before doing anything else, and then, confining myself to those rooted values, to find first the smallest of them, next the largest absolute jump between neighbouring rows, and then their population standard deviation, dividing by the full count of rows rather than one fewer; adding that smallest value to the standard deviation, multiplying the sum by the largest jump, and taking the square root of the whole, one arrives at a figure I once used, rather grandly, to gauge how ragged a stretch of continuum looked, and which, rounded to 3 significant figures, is 1.13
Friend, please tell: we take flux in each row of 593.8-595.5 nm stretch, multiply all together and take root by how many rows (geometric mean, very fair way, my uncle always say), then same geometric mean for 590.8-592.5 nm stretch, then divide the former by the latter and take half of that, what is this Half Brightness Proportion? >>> 0.52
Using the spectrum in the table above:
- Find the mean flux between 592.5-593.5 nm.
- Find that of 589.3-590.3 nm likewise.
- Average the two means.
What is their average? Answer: 10.9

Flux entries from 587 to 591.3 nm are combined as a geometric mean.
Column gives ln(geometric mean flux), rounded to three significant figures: 2.39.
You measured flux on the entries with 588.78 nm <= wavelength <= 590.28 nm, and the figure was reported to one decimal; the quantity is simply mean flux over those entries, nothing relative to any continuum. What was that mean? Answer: 9.9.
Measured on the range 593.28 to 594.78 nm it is 12.2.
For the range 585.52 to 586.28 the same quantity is 11.5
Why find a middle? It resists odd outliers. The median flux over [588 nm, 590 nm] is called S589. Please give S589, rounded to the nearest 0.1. 10.1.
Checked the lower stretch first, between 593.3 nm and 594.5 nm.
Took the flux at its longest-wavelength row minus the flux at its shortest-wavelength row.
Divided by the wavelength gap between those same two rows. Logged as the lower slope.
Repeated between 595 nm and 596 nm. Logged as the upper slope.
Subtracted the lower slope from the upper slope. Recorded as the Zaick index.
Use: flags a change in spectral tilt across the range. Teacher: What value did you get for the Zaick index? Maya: 1.1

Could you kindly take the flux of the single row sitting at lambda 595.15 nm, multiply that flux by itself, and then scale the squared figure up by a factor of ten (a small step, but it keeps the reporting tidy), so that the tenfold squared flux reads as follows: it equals 1266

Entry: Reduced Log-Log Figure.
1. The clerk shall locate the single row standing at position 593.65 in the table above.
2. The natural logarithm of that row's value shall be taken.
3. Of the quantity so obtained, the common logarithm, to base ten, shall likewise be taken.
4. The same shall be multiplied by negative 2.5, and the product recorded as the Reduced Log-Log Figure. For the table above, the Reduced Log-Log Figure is -0.99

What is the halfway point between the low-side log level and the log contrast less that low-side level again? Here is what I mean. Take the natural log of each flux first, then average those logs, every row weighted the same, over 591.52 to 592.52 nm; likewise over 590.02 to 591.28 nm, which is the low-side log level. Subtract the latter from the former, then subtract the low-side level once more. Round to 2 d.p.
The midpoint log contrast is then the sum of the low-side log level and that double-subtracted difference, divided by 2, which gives 0.02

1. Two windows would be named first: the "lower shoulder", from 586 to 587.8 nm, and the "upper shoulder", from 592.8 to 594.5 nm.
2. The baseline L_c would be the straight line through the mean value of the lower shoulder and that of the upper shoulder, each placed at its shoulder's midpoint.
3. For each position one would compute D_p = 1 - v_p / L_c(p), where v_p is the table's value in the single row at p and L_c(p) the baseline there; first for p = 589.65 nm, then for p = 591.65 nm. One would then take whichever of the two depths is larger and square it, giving 0.029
